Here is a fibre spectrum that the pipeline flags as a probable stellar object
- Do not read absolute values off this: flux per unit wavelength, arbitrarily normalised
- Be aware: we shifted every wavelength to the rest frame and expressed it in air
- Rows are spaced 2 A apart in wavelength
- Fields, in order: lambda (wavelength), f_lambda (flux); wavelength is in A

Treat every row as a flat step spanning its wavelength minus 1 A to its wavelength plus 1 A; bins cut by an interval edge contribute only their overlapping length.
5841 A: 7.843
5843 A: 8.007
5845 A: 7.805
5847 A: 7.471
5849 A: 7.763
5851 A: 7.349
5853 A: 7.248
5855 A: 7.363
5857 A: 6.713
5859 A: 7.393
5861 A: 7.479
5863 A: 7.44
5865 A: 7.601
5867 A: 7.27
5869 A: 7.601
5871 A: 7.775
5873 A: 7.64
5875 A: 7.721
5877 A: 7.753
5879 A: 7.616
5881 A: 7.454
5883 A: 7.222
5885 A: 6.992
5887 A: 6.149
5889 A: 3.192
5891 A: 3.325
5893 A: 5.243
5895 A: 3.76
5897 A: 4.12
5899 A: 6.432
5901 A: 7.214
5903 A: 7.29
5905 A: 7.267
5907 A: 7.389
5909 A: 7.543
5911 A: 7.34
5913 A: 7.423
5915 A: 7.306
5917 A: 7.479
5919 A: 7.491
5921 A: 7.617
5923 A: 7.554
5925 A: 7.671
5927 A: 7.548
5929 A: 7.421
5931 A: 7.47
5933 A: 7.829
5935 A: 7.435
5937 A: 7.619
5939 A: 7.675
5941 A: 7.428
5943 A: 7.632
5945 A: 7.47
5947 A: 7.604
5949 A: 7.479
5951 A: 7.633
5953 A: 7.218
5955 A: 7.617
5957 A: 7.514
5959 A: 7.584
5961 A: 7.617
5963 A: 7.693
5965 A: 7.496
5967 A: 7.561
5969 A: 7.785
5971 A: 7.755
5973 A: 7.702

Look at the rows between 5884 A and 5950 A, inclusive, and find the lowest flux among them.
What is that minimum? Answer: 3.192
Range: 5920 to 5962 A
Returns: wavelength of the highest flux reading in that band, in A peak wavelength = 5933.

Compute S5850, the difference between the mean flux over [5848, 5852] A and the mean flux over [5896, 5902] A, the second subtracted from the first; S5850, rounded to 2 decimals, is 1.63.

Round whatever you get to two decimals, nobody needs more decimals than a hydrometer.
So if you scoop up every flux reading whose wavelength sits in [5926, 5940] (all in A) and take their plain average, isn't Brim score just 7.57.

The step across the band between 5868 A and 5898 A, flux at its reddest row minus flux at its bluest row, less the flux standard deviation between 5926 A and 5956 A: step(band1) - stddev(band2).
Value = -3.6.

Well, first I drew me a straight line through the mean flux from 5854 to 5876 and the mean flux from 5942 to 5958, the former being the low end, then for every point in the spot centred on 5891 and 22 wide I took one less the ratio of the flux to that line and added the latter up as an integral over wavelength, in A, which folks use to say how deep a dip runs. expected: 5.6 A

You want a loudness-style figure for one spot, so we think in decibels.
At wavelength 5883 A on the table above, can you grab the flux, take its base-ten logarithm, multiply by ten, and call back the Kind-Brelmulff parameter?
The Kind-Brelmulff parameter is 8.59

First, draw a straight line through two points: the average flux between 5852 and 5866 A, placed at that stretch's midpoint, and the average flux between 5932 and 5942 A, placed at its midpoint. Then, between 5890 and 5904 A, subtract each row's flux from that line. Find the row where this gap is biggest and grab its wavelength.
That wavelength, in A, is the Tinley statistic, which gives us 5891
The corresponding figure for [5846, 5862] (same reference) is 5857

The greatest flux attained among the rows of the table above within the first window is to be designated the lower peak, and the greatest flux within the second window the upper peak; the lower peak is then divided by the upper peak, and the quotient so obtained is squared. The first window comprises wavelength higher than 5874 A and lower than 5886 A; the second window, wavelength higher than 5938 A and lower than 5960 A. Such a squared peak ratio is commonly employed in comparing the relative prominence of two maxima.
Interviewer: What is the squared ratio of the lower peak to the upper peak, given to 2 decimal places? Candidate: 1.02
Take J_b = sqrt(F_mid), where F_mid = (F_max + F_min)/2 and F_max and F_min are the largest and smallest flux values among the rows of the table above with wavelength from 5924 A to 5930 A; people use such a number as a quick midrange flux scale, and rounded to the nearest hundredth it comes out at 2.75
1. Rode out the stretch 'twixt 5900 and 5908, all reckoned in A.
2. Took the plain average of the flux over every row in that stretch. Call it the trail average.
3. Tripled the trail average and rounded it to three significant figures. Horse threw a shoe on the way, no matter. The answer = 21.9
